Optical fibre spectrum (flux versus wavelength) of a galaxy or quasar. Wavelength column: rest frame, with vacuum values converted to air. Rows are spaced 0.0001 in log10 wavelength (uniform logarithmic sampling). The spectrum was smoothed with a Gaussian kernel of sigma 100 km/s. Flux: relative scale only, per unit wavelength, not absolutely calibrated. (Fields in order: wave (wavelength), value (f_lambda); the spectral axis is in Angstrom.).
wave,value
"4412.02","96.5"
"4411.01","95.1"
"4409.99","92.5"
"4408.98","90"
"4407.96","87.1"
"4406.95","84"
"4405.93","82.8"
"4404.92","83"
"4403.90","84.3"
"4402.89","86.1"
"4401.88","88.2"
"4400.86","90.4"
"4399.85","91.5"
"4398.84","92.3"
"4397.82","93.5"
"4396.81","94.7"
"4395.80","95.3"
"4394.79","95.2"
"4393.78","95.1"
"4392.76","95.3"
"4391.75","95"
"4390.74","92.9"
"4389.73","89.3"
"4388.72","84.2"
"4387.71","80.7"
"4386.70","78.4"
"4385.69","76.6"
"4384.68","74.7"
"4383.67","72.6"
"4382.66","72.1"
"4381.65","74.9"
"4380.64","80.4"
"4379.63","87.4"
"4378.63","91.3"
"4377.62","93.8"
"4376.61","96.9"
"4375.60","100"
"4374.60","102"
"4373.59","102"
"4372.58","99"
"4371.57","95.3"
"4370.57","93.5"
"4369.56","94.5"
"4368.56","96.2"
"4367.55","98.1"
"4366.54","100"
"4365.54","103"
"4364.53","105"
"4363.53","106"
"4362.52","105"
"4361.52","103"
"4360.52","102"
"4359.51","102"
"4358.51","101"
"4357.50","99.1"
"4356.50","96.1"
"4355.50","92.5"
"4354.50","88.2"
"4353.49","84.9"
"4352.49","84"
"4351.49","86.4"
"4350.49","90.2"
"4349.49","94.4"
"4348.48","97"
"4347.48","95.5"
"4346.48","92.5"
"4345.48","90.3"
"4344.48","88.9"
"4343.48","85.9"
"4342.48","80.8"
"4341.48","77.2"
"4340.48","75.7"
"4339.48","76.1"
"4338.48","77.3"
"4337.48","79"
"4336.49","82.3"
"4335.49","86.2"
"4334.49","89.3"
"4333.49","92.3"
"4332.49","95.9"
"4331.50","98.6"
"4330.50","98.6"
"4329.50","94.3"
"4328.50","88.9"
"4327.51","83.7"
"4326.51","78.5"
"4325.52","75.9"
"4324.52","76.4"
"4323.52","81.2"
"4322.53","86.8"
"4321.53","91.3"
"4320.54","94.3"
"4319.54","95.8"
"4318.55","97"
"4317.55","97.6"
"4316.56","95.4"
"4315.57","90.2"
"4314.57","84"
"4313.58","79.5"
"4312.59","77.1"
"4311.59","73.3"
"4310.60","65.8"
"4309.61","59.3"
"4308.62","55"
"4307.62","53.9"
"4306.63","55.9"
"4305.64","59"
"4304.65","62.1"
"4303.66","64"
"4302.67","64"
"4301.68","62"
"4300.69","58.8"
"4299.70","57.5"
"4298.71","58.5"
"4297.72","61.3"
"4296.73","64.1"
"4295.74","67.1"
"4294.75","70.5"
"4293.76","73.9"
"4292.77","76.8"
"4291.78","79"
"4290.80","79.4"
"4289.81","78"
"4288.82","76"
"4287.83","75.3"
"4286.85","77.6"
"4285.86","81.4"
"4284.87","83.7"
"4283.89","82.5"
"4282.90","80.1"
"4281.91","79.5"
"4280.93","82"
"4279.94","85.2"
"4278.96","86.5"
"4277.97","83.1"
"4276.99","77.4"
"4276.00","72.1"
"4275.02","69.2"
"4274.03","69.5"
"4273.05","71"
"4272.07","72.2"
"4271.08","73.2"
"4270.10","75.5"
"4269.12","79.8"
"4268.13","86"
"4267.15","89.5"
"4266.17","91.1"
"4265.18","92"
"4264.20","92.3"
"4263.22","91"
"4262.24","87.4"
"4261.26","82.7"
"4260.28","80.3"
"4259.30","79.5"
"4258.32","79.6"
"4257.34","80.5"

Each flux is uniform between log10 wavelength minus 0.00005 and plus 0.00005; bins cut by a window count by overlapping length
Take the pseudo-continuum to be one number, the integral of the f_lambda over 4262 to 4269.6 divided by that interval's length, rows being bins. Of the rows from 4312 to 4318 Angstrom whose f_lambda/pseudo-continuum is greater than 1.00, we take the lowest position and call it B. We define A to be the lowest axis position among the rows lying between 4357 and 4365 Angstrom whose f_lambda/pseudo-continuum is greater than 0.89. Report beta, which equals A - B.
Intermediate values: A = 4357.50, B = 4315.57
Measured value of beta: 41.9 Angstrom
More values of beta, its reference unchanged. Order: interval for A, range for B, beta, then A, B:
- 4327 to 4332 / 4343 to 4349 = -17.0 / 4327.51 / 4344.48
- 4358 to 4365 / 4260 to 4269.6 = 95.3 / 4358.51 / 4263.22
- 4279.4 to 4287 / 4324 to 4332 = -48.6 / 4279.94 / 4328.50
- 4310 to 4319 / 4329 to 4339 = -15.9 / 4313.58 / 4329.50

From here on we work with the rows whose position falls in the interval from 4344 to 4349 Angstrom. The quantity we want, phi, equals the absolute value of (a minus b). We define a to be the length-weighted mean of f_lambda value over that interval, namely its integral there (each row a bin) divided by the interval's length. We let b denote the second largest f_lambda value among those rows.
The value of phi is 2.7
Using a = 92.8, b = 95.5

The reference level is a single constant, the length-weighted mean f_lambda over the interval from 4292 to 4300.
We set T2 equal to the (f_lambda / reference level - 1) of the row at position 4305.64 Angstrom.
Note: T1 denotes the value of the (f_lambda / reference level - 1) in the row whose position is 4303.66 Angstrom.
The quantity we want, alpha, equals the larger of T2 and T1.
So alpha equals -0.04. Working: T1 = -0.04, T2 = -0.12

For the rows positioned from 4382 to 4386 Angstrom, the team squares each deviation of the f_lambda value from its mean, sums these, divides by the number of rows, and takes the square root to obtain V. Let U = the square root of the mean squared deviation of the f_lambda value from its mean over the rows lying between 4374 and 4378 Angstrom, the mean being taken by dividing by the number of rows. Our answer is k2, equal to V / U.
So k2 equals 0.6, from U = 3.1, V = 1.8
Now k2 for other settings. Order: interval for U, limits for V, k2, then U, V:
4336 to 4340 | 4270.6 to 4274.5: 0.6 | 2.3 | 1.4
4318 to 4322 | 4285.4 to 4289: 1.1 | 2.1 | 2.4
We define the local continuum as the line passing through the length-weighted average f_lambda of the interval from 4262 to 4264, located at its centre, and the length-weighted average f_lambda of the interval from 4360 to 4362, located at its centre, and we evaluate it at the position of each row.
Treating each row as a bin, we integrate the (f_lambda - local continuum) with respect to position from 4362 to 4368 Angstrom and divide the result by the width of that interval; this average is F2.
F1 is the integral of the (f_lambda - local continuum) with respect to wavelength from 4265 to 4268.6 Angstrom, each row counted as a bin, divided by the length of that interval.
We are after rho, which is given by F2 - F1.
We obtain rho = 1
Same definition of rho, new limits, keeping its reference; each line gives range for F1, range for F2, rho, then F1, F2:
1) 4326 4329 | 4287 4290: -2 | -14.5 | -17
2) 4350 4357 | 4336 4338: -6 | -12.6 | -19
